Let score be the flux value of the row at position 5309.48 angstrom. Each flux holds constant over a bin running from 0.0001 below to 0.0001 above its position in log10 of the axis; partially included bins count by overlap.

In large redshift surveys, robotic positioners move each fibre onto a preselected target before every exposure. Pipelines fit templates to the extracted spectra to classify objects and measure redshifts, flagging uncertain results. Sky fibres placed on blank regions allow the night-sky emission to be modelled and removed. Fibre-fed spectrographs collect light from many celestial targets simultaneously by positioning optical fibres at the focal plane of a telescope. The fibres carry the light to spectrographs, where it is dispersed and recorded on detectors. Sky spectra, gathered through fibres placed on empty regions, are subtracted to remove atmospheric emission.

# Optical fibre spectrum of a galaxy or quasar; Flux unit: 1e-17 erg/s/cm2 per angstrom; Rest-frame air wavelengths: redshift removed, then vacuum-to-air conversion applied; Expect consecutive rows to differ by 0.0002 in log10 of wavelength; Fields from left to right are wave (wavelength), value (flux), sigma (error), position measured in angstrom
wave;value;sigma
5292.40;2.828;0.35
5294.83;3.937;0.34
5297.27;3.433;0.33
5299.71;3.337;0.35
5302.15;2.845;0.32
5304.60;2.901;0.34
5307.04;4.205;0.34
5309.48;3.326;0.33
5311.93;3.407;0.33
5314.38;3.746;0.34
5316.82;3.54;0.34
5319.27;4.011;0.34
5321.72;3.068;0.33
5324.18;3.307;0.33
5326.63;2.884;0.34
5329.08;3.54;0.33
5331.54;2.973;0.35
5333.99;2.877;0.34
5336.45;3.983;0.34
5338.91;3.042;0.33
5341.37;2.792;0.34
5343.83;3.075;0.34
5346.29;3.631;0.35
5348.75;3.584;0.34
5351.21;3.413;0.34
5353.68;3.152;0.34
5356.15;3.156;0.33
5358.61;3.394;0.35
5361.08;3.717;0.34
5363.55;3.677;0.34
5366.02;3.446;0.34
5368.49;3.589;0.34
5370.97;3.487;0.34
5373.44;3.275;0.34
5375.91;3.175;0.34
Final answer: 3.326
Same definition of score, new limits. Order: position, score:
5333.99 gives 2.877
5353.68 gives 3.152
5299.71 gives 3.337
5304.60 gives 2.901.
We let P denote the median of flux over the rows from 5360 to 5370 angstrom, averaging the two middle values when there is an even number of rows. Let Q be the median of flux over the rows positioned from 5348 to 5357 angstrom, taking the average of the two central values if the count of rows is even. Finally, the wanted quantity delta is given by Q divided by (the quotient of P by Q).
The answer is 3.0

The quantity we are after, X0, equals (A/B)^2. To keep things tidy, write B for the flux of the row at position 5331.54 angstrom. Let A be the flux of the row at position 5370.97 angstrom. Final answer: 1.38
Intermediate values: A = 3.487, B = 2.973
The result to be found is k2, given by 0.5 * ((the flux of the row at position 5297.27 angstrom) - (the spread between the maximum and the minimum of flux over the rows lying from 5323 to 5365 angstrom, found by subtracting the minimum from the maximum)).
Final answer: 1.12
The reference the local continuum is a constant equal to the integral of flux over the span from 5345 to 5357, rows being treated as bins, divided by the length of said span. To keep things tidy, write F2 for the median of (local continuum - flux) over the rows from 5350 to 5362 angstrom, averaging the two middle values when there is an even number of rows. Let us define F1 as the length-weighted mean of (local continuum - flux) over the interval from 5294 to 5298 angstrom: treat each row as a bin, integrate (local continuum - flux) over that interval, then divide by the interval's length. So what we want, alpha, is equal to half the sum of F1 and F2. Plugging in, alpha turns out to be -0.15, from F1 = -0.3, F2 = 0.00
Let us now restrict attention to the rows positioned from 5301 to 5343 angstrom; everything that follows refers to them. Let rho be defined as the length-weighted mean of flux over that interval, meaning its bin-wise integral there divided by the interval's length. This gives 3.32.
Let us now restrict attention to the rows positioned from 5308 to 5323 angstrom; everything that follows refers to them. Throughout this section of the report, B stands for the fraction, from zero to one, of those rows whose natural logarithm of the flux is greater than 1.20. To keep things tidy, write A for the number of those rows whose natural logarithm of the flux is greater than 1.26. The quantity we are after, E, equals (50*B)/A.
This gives 14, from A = 3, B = 0.83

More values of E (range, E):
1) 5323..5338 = 8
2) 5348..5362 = 17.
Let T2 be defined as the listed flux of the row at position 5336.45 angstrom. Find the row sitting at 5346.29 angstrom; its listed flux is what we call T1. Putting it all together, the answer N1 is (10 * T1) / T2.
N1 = 9.1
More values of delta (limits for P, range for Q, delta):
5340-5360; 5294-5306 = 3.4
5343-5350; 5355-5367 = 3.3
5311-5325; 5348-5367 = 3.4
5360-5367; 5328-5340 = 2.5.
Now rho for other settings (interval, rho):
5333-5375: 3.37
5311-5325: 3.52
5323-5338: 3.26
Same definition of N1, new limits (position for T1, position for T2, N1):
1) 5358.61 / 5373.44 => 10.4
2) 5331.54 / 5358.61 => 8.8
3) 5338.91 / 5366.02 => 8.8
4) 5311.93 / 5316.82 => 9.6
